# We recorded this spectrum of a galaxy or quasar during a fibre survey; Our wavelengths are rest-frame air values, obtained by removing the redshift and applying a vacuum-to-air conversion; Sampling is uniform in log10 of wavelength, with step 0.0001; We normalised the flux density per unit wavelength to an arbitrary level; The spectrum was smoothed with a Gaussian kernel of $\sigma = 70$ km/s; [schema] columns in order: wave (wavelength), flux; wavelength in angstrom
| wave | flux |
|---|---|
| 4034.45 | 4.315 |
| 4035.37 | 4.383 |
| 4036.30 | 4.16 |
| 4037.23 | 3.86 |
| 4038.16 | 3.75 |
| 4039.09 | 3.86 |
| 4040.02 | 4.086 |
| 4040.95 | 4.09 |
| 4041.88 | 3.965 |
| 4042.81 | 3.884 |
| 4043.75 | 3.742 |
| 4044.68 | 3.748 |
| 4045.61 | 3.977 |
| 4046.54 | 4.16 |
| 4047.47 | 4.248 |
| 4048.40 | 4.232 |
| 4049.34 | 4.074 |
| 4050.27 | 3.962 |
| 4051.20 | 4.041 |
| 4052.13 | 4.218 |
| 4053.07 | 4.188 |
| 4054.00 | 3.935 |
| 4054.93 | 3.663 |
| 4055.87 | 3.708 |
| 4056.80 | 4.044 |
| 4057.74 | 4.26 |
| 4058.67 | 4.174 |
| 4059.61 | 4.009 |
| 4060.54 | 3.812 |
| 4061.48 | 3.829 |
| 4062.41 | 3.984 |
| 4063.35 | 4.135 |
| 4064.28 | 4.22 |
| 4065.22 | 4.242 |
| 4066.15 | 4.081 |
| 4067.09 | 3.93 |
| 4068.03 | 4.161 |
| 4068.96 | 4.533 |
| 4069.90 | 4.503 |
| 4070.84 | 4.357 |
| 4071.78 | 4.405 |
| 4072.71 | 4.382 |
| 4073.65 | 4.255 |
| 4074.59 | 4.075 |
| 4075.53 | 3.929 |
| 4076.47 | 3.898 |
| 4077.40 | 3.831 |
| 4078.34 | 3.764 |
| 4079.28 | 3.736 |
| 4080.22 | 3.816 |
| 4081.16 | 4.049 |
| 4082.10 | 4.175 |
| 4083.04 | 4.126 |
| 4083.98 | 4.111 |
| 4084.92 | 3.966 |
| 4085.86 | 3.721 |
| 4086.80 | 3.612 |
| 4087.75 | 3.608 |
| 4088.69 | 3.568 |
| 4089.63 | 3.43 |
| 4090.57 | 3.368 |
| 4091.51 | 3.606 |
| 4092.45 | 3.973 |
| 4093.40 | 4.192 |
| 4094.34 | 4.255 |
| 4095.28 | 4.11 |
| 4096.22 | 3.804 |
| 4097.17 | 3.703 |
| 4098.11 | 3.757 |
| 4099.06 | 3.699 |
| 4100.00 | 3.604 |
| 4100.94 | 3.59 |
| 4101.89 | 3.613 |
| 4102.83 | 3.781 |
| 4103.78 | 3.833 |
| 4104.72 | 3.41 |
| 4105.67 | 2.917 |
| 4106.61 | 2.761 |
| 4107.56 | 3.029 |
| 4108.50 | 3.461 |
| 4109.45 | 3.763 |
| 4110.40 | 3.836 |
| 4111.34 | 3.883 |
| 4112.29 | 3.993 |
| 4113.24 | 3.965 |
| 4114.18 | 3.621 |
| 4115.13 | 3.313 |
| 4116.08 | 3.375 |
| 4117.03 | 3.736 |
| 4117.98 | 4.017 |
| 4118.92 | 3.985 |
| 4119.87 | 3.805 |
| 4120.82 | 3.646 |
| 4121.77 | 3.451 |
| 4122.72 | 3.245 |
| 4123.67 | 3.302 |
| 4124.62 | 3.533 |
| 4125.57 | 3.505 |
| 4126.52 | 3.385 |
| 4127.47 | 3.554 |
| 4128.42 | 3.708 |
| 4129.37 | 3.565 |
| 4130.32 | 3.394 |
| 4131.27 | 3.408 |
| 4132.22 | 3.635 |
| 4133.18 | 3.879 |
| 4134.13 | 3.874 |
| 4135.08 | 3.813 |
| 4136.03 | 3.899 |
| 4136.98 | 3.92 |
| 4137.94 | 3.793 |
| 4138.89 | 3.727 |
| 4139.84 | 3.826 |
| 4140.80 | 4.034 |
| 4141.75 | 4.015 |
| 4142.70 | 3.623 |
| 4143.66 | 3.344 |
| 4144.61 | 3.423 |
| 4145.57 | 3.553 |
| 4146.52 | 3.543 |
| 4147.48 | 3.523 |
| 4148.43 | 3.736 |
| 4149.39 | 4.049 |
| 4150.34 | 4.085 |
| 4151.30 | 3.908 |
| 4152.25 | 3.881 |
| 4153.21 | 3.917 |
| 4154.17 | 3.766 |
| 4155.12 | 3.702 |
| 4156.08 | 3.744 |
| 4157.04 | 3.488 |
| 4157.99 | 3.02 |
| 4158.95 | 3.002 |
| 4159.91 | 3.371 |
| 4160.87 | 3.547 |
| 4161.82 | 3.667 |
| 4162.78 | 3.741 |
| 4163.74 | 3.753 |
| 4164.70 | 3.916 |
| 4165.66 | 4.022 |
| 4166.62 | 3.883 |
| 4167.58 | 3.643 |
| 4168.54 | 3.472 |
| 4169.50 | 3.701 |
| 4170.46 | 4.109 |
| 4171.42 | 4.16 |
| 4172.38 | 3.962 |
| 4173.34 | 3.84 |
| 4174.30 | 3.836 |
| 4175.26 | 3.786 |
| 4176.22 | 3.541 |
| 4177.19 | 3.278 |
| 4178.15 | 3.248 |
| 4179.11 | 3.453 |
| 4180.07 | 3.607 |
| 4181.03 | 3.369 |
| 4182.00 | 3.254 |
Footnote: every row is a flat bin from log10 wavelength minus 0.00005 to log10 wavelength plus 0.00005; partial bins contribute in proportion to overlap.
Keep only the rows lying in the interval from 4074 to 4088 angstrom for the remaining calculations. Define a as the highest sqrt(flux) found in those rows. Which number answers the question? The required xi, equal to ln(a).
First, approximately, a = 2.04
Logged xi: 0.715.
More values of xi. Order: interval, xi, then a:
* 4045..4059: 0.725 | 2.06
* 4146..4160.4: 0.704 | 2.02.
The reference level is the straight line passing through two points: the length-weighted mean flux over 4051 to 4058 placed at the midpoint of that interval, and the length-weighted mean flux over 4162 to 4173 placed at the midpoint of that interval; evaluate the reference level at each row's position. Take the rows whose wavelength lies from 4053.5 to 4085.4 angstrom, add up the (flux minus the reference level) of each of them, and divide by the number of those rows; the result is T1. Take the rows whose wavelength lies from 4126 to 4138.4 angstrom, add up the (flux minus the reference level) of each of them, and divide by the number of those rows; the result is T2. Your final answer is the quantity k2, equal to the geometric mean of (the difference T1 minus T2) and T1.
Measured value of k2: 0.16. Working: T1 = 0.09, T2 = -0.21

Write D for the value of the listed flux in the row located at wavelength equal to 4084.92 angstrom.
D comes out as 3.966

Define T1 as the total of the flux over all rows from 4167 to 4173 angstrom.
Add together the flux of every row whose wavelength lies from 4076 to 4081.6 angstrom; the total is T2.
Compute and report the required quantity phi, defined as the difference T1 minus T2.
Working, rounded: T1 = 23.0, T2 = 23.1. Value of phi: 0.0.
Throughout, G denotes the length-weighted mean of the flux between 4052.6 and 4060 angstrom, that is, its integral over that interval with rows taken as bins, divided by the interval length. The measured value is 3.99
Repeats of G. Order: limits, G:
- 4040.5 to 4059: 4.01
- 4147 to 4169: 3.69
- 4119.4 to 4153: 3.68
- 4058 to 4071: 4.14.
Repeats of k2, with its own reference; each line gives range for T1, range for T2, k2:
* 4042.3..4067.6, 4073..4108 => 0.07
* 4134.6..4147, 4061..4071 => 0.23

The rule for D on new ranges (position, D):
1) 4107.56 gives 3.029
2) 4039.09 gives 3.86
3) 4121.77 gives 3.451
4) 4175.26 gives 3.786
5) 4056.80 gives 4.044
